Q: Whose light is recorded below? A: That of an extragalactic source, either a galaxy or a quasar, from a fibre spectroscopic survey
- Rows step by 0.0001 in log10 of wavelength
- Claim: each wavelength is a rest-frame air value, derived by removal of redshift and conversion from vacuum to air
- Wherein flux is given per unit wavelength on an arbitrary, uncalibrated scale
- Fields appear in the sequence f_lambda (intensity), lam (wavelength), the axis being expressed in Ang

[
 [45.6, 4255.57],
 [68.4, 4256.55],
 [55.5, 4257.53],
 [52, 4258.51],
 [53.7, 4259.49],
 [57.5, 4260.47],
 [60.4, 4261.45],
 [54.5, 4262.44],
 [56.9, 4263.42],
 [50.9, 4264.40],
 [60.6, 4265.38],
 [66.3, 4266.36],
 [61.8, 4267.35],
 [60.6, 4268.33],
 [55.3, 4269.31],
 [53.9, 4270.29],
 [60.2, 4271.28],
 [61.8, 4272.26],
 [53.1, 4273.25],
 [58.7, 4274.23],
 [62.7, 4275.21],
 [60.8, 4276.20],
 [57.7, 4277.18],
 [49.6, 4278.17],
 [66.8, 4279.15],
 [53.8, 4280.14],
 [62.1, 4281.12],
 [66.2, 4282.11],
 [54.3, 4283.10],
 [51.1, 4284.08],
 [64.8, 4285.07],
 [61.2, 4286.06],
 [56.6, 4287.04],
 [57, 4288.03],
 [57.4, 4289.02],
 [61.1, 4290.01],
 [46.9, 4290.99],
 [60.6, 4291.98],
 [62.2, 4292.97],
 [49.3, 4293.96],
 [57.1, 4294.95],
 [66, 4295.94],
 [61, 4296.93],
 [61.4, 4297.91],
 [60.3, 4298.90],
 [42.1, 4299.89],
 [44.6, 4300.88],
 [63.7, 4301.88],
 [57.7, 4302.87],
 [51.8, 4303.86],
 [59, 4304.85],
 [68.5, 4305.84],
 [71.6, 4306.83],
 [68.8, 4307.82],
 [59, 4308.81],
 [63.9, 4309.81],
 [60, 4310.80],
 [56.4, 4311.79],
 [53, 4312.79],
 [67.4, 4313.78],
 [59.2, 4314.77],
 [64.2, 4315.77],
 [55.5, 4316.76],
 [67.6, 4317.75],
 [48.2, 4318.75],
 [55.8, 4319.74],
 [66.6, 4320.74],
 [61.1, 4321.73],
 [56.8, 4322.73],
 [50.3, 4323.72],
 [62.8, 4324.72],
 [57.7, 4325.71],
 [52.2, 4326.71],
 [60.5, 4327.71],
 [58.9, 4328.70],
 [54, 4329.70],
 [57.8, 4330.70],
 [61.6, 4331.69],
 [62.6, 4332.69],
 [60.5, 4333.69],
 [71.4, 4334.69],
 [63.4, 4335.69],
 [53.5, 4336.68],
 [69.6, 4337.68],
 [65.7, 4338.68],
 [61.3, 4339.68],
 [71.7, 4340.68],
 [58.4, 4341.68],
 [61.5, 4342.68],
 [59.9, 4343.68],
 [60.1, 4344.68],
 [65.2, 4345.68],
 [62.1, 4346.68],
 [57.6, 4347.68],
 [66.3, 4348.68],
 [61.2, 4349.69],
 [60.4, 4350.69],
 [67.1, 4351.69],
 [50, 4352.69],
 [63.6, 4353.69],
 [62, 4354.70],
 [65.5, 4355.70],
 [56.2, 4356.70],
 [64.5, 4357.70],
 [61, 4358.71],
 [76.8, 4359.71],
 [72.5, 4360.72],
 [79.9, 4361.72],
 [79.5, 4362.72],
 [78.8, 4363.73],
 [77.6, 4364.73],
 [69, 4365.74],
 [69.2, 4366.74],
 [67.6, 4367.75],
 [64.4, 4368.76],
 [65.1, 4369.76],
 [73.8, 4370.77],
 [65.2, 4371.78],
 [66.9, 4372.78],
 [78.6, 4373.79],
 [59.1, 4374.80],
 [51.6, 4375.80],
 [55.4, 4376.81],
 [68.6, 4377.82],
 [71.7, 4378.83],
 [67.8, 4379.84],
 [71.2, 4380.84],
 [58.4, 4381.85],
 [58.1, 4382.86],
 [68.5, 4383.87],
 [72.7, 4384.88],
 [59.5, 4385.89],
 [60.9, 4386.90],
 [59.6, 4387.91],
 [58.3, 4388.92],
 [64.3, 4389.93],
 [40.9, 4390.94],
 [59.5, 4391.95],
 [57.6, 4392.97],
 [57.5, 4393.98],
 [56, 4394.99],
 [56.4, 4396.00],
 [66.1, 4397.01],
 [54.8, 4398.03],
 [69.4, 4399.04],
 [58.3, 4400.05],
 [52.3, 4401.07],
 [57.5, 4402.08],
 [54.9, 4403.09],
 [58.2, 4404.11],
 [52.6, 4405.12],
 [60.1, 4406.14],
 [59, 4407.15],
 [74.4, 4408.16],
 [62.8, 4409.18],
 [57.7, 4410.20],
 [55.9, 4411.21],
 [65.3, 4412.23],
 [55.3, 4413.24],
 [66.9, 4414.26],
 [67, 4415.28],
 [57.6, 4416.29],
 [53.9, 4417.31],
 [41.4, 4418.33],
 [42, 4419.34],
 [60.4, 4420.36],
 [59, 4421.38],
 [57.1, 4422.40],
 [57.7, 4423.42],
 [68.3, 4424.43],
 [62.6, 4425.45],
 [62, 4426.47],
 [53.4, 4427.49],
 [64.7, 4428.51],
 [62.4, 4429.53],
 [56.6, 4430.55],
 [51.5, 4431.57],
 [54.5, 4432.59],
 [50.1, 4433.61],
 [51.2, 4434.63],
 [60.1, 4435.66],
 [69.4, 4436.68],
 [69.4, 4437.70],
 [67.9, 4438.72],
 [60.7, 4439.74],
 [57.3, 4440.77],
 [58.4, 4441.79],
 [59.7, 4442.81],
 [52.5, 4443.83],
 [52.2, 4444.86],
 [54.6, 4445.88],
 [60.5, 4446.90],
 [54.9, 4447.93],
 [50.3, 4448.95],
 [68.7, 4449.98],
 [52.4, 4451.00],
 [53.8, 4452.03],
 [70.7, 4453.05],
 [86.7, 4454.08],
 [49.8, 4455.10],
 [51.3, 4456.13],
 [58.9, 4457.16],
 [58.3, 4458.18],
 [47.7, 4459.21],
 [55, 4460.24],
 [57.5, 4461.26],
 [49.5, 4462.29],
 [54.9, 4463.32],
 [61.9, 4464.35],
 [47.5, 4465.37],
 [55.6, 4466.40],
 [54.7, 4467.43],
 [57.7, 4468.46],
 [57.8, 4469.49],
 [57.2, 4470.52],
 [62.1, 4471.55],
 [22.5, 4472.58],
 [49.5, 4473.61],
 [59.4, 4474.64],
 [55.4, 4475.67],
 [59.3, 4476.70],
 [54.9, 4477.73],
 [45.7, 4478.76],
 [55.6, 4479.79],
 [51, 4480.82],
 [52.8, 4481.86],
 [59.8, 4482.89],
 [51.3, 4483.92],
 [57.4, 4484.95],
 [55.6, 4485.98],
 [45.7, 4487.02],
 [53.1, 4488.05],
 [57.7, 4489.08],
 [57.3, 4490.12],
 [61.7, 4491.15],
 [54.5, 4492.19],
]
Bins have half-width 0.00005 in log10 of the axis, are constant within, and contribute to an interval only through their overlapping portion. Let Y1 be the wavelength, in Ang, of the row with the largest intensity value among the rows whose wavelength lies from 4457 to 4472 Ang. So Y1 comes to 4471.55 Ang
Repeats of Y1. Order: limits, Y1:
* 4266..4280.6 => 4279.15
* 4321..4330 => 4324.72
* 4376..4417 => 4408.16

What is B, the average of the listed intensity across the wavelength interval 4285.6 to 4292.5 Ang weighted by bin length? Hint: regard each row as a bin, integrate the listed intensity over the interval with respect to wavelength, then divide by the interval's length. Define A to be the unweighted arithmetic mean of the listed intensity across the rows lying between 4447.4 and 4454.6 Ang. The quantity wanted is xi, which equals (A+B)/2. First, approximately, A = 62.5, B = 57.3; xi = 59.9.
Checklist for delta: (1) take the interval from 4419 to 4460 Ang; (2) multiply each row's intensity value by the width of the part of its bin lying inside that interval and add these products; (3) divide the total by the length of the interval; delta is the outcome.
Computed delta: 58.5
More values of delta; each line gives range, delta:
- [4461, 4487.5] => 53.5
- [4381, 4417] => 59.9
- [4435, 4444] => 61.9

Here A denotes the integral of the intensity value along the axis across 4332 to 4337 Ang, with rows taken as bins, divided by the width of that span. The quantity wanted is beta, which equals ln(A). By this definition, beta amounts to 4.14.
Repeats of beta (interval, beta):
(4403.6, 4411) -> 4.10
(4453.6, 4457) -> 4.13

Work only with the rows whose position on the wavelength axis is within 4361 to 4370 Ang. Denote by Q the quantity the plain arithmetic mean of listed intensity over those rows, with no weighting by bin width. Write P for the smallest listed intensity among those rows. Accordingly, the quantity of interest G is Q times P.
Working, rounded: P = 64.4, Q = 72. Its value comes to 4659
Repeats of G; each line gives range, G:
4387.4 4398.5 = 2346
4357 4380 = 3555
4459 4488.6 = 1201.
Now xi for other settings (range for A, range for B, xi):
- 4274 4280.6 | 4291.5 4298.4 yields 59.1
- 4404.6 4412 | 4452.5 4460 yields 60.3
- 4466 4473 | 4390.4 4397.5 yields 54.4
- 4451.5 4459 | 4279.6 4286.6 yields 60.2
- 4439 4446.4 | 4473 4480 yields 55.1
